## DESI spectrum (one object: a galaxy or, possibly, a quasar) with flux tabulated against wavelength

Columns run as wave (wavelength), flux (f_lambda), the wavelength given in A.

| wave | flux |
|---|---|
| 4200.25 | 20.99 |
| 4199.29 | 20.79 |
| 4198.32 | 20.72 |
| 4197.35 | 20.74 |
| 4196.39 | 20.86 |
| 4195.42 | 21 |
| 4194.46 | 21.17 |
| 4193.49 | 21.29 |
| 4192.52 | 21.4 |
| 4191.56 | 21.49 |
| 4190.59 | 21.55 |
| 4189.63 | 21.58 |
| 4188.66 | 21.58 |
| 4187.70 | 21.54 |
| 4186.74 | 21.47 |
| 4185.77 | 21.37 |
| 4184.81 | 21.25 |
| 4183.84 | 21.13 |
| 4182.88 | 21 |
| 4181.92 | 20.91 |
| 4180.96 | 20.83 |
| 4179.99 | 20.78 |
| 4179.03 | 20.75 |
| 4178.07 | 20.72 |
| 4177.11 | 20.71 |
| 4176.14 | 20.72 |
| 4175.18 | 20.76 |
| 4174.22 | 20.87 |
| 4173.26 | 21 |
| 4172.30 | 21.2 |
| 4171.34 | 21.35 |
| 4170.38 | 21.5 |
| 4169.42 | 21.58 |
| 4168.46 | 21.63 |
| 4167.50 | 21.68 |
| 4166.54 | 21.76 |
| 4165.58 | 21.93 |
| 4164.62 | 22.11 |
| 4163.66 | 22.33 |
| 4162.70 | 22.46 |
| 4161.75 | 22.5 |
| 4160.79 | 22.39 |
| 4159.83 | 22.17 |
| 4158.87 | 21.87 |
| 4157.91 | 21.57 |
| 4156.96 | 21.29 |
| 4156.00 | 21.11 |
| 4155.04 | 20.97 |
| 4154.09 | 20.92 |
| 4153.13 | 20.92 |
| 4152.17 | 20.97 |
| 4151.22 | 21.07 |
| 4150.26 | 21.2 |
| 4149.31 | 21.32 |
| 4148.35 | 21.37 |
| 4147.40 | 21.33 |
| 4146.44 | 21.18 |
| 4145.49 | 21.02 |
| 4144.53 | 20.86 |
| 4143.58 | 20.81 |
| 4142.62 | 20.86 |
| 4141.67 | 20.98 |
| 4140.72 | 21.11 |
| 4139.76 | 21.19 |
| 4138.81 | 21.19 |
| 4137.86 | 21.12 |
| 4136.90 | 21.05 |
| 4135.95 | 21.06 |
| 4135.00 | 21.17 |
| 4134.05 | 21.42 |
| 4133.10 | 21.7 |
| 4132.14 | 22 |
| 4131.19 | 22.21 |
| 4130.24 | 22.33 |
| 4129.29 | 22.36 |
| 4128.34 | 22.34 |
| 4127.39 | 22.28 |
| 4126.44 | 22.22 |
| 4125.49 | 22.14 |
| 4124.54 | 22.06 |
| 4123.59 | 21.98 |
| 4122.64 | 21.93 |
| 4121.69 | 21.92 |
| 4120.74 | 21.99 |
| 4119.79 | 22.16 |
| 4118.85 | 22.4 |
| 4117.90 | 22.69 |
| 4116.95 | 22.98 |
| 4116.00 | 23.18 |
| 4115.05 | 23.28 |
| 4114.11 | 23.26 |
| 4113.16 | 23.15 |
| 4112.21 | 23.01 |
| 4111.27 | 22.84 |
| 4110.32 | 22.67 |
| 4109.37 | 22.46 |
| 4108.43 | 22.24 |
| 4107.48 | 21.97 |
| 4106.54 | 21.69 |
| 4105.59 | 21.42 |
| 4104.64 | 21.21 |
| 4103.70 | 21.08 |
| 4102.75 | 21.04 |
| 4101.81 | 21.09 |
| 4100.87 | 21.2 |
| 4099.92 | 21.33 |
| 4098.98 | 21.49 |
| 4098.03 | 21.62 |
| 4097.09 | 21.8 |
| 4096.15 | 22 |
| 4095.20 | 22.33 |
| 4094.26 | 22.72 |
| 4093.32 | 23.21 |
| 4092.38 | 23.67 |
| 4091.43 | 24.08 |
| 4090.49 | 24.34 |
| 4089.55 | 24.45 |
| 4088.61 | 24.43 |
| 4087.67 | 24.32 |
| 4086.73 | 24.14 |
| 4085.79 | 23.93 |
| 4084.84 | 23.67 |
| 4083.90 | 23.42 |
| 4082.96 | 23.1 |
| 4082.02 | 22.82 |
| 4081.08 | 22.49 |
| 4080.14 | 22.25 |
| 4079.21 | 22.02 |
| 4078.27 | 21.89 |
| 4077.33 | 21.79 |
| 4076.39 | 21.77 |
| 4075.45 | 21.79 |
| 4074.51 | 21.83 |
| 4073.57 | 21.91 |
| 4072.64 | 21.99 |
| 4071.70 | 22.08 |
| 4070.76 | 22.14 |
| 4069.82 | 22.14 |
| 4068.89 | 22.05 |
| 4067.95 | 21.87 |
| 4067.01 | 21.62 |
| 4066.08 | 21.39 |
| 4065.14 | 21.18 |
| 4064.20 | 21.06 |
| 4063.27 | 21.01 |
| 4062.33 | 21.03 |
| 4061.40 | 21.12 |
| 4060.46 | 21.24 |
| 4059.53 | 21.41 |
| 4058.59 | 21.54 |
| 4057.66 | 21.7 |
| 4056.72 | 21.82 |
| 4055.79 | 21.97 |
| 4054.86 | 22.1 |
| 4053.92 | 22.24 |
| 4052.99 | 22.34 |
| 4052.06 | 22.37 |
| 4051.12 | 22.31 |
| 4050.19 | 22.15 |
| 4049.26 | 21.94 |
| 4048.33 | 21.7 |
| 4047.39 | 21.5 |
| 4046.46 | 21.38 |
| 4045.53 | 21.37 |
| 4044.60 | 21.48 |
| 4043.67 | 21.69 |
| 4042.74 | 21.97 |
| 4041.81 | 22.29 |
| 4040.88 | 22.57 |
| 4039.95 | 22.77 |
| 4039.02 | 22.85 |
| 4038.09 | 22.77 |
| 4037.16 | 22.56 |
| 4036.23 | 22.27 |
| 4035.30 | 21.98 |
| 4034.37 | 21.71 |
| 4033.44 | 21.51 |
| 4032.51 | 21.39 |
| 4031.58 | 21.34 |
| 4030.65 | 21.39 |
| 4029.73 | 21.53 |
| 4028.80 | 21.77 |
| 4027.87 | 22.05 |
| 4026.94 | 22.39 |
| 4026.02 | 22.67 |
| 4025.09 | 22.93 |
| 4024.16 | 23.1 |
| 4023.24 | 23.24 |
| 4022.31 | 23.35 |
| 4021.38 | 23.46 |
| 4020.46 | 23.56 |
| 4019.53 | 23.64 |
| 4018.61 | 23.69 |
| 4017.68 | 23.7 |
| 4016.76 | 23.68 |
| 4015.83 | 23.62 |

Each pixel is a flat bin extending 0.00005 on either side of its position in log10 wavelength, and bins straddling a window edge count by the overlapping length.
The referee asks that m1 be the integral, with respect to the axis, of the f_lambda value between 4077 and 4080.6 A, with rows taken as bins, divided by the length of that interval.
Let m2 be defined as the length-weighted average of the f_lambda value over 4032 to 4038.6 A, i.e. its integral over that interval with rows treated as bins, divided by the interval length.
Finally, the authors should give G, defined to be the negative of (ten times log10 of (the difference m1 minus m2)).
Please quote 15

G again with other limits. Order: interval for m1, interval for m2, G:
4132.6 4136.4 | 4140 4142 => 5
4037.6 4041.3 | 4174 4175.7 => -3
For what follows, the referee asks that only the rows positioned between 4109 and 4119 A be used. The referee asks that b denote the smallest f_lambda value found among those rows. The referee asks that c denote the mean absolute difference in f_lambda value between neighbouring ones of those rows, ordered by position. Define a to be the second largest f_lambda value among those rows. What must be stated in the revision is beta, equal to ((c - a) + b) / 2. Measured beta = -0.3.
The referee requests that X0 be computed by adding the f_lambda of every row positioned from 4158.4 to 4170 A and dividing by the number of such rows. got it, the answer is 22.0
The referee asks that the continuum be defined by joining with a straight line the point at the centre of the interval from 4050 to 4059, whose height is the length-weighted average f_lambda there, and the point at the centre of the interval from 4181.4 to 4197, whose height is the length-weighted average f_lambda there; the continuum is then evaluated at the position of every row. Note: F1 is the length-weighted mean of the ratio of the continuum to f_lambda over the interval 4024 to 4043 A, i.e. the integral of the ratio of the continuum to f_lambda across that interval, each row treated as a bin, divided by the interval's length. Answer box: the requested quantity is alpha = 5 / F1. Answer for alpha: 5.00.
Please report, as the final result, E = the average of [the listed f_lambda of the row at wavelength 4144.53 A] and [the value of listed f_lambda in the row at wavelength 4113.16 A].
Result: 22.0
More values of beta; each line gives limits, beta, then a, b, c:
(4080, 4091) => -1.0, 24.43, 22.25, 0.21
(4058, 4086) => -1.3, 23.67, 21.01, 0.14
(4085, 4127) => -1.6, 24.43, 21.04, 0.18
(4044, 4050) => -0.1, 21.7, 21.37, 0.14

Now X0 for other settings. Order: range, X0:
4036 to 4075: 21.9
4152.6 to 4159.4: 21.2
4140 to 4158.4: 21.1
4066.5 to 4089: 22.6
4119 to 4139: 21.8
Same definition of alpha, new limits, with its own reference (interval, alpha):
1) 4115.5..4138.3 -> 5.09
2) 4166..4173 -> 5.03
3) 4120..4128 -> 5.10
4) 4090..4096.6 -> 5.31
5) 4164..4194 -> 4.98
